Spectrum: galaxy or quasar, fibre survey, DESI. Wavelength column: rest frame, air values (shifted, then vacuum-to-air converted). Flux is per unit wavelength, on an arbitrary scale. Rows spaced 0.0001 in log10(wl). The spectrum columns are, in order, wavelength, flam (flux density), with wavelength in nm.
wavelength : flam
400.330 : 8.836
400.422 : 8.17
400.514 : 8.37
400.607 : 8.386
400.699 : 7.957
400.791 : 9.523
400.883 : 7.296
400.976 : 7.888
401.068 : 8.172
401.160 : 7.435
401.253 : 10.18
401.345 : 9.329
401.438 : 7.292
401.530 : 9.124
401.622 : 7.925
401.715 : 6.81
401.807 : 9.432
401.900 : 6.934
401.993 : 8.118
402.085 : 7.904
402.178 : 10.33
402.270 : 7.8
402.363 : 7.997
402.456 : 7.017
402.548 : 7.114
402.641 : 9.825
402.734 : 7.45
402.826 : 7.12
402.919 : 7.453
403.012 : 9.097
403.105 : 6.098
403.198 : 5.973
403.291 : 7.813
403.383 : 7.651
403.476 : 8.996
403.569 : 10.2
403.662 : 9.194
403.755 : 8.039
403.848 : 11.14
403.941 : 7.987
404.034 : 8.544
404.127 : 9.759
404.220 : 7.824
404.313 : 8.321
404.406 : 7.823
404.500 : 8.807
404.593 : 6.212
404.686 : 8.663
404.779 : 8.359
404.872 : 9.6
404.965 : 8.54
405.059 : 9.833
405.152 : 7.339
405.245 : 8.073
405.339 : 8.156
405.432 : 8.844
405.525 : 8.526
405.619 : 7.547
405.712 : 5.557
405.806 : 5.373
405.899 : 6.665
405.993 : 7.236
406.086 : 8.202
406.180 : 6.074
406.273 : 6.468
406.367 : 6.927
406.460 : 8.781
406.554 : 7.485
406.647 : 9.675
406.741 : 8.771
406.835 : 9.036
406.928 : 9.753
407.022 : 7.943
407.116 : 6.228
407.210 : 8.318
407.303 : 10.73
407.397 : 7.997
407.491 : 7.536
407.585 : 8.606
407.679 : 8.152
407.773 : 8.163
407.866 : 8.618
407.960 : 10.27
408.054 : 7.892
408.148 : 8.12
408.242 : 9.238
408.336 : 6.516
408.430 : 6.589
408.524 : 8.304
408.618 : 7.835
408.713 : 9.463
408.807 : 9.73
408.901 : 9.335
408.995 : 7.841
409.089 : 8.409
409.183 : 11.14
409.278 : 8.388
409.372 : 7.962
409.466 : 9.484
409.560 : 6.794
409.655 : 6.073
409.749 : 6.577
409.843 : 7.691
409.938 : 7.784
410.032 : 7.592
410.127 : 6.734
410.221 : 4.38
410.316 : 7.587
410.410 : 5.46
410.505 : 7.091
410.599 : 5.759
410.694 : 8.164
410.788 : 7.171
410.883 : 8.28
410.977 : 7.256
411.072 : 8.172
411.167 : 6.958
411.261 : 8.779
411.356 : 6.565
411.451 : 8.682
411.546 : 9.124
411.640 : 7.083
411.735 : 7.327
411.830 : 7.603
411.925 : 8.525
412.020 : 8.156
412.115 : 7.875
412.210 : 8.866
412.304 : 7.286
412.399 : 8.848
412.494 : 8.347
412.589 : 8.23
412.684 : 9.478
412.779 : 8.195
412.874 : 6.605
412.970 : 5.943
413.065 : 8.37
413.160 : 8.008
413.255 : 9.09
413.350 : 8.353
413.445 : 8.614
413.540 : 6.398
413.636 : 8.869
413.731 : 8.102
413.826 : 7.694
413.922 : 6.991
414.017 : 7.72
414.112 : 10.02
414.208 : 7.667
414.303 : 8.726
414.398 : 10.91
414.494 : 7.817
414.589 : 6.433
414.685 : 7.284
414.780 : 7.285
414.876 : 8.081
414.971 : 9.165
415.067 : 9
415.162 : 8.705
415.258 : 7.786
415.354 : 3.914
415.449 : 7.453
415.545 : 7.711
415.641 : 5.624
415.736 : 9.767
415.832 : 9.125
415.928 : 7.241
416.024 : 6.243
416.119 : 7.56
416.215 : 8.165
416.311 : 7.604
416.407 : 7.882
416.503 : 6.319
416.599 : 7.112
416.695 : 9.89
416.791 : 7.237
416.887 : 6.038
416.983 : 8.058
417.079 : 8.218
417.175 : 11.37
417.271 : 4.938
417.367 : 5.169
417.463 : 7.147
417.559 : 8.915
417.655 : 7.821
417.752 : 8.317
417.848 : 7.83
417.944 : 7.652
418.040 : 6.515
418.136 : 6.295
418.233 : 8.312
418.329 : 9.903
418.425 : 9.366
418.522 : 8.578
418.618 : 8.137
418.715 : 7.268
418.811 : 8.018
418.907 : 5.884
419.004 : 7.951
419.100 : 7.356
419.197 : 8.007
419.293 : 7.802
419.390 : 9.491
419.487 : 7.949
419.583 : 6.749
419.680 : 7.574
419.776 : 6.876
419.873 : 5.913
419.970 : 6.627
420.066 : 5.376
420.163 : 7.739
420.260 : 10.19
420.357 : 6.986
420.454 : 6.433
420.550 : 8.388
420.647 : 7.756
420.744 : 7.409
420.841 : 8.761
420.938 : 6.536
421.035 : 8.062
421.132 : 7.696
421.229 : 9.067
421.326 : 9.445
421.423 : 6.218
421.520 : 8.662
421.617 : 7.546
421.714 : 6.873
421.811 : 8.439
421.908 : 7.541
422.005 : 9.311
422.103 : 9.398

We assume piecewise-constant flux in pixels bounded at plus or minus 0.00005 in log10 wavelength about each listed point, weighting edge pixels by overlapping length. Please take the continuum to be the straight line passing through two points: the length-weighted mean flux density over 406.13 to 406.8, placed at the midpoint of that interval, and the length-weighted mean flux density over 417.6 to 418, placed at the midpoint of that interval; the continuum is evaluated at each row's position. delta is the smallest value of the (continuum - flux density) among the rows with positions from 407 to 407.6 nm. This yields -3.0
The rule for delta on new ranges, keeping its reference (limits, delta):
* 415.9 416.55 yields -0.3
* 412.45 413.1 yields -1.6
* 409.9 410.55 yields 0.0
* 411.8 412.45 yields -1.0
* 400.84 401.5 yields -2.5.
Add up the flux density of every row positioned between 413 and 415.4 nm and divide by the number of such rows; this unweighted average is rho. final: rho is 8.0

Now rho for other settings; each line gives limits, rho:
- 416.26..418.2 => 7.5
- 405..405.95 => 7.6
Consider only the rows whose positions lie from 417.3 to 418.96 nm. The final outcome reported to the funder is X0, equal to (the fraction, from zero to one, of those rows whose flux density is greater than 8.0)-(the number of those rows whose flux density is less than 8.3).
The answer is -10.5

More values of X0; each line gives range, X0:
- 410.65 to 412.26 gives -11.5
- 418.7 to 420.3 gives -14.8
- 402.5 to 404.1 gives -9.5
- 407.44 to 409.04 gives -8.4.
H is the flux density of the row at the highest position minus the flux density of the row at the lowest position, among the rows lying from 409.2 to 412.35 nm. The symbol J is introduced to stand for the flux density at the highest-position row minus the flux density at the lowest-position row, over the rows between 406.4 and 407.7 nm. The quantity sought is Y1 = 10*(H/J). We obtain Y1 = 18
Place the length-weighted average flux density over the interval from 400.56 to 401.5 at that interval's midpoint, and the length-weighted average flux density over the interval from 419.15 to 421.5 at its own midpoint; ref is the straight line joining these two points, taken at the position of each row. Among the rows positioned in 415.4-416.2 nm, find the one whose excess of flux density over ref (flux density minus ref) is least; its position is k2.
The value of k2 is 415.641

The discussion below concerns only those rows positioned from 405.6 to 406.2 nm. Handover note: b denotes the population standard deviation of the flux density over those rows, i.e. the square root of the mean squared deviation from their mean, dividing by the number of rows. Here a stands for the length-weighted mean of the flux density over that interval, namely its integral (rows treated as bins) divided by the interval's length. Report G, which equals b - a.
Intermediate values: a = 6.65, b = 0.98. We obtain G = -5.7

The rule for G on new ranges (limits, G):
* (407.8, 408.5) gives -6.9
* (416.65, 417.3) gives -6.0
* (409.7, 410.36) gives -5.8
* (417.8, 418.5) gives -6.8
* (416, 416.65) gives -6.6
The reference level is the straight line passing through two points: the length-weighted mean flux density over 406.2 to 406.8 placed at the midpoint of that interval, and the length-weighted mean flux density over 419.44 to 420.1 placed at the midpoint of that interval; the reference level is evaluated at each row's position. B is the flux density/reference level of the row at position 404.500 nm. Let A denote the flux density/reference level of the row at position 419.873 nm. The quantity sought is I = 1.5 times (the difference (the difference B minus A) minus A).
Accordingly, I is -1.00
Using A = 0.88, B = 1.08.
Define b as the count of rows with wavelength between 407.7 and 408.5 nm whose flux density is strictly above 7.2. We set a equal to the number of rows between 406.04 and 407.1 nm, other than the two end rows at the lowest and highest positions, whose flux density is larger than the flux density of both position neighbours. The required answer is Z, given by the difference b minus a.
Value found 3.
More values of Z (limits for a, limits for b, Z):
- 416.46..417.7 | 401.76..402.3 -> 2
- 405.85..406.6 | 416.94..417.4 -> 1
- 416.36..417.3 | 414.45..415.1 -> 4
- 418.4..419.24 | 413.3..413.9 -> 3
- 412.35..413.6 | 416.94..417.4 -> -1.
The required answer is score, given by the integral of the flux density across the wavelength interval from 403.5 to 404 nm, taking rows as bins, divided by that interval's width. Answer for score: 9.27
